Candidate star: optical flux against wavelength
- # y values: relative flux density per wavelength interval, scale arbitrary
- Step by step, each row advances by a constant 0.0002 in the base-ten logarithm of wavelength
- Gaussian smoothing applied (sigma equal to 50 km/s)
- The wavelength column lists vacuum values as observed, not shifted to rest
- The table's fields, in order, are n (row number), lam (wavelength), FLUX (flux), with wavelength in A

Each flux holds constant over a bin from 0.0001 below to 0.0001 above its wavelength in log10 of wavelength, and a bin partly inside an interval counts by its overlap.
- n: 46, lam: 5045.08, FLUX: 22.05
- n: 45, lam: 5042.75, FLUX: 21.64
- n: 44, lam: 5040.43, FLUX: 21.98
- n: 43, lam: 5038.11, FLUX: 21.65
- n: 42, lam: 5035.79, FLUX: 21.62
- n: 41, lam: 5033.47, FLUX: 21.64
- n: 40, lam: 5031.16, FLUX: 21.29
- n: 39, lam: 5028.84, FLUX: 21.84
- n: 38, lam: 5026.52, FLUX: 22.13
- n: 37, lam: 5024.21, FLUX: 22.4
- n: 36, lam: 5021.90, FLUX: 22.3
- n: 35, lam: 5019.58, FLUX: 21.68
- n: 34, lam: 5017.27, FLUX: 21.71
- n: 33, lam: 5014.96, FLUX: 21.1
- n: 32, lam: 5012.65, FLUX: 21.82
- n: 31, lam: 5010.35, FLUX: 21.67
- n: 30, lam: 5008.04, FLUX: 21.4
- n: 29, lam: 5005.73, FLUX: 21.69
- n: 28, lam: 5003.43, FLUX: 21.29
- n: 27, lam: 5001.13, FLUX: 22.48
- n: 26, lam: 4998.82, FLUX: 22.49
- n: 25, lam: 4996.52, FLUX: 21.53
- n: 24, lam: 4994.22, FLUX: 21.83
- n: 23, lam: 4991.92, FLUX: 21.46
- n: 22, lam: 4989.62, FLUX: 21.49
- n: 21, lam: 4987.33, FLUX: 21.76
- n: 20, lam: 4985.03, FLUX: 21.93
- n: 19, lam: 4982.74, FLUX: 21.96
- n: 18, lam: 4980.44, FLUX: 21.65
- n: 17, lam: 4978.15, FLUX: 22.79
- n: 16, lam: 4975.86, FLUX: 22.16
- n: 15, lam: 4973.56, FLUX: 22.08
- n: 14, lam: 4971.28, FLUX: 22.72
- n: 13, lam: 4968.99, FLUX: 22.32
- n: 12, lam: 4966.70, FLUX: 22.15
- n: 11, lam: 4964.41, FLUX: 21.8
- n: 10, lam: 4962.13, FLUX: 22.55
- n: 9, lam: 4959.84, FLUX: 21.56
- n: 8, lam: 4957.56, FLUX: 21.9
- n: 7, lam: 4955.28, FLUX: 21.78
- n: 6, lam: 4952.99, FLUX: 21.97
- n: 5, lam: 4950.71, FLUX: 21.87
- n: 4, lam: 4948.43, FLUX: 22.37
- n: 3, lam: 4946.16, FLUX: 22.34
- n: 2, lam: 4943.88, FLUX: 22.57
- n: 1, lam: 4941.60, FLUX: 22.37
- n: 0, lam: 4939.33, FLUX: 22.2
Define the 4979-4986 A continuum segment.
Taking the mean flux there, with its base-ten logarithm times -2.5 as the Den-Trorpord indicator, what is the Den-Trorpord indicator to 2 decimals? -3.35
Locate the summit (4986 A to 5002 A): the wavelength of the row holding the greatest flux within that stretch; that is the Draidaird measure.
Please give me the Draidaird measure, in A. 4998.82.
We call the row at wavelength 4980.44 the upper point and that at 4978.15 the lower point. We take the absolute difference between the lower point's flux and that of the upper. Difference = 1.1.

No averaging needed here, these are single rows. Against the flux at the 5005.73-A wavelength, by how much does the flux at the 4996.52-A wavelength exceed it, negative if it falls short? -0.16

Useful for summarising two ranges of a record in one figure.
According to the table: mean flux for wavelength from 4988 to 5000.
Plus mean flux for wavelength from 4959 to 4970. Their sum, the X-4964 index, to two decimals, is 43.84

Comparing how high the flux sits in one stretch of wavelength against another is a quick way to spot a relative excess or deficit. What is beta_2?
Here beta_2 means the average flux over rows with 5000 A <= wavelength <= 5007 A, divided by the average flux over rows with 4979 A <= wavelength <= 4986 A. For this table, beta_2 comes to 1.00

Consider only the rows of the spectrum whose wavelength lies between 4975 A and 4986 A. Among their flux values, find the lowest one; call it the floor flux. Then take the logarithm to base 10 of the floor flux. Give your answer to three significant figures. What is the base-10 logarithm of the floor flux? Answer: 1.34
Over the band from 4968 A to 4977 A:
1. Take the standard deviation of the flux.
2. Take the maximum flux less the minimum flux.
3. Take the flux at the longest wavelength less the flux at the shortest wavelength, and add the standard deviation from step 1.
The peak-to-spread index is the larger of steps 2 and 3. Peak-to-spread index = 0.64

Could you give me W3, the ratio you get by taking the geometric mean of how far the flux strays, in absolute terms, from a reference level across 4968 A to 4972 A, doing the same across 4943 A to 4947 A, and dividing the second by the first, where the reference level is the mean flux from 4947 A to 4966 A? 0.9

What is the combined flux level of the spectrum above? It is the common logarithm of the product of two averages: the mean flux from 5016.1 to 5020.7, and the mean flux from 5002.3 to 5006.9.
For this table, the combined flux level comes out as 2.67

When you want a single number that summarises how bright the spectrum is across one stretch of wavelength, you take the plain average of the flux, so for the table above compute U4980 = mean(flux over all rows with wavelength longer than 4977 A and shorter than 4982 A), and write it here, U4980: 22.2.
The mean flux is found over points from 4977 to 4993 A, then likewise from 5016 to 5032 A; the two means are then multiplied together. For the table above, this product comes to 479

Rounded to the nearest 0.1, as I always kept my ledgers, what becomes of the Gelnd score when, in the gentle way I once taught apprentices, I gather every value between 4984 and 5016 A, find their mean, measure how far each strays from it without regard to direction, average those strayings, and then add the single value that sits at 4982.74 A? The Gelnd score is 22.3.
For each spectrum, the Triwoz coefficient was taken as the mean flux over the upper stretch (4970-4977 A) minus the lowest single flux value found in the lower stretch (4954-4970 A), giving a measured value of 0.76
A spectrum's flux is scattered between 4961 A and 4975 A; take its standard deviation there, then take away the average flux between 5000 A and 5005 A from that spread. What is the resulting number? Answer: -21.6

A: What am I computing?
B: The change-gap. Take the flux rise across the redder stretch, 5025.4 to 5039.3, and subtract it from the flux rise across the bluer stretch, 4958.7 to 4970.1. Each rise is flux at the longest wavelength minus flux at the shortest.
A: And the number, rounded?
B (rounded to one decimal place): 1.2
